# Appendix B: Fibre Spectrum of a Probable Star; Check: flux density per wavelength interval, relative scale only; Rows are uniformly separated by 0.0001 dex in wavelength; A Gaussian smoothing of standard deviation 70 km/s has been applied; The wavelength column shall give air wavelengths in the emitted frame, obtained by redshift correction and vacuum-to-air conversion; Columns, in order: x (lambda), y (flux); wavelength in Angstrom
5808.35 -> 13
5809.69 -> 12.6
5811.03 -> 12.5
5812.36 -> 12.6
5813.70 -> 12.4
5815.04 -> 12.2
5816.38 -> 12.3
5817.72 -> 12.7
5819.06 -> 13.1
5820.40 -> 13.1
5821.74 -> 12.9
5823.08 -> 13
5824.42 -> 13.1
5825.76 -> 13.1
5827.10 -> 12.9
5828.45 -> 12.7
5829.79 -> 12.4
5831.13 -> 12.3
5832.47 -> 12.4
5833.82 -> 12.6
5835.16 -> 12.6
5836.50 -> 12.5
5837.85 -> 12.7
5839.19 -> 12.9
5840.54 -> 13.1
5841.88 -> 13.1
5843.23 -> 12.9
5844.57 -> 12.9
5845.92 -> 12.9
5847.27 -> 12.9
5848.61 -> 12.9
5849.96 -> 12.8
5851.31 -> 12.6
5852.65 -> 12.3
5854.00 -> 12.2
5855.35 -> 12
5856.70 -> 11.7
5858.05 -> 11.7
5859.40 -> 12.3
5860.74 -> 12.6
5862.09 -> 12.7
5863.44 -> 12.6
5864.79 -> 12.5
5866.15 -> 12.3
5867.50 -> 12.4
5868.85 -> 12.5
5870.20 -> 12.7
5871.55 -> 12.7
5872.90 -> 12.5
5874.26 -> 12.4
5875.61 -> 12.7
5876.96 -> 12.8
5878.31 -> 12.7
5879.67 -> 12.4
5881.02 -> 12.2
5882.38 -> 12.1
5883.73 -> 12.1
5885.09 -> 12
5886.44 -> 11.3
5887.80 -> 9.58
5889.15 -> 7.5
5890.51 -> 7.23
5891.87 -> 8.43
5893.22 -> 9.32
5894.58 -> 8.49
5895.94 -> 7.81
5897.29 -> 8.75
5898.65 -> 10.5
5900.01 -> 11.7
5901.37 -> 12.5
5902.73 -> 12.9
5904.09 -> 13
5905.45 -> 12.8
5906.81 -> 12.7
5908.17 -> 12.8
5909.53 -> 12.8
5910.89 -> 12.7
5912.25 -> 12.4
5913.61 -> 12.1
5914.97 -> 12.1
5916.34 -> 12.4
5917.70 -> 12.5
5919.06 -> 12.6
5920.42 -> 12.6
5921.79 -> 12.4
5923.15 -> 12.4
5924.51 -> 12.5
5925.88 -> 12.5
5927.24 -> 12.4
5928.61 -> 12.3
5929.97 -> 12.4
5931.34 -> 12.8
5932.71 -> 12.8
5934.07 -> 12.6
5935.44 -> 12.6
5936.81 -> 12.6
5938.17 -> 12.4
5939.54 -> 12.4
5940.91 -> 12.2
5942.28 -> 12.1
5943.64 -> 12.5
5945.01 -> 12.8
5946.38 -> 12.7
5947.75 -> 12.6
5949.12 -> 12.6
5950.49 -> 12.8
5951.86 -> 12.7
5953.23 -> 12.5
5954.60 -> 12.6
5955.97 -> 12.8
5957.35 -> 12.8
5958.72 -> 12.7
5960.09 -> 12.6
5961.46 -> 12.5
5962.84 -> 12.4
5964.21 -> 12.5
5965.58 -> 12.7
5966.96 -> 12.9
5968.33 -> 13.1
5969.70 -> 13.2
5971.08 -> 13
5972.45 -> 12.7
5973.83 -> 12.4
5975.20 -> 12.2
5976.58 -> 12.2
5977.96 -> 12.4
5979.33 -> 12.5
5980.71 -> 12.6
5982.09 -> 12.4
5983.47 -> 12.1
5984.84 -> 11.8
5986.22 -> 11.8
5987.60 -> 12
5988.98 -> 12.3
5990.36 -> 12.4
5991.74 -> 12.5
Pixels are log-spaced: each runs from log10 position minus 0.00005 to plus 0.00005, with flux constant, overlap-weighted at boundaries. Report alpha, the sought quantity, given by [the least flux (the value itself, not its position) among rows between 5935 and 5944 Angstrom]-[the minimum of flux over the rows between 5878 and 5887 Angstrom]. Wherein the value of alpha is 0.8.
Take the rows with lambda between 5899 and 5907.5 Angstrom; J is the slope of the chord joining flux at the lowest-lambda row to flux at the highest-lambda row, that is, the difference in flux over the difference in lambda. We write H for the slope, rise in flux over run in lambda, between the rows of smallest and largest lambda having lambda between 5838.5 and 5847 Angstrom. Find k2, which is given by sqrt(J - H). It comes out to 0.38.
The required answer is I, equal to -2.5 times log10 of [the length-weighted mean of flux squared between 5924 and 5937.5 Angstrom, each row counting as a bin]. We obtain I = -5.49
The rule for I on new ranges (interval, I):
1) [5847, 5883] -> -5.48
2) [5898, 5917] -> -5.47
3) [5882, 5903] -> -5.05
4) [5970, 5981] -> -5.49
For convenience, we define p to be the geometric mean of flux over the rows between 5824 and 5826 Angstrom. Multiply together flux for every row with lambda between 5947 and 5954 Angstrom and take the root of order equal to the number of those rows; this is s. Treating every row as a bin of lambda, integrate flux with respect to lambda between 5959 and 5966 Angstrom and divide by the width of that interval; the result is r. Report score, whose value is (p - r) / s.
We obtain 0.043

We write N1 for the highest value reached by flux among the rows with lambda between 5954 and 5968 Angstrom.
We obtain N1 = 12.9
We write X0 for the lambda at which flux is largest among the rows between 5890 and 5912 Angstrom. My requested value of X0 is 5904.09 Angstrom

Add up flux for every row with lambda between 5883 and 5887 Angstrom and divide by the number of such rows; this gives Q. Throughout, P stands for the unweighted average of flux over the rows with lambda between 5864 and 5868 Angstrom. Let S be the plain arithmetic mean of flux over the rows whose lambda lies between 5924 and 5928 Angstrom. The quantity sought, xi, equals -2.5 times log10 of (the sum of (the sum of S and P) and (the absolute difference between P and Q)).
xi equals -3.51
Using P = 12.4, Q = 11.8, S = 12.5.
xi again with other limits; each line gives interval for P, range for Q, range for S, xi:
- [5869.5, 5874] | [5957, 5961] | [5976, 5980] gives -3.50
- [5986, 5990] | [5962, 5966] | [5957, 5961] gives -3.50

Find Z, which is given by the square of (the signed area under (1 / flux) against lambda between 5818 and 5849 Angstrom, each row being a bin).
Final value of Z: 5.8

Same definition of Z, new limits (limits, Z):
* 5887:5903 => 3.0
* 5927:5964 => 8.7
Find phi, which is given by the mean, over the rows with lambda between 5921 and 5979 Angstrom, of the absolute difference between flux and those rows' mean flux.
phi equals 0.19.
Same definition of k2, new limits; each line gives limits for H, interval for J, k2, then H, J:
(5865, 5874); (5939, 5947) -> 0.12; 0.030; 0.04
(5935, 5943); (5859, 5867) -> 0.27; -0.073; 0.00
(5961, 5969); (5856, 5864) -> 0.21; 0.087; 0.13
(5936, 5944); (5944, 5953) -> 0.01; -0.015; -0.01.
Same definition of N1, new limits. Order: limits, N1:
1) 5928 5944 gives 12.8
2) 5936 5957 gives 12.8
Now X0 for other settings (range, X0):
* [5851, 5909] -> 5904.09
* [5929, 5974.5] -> 5969.70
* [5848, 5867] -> 5848.61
